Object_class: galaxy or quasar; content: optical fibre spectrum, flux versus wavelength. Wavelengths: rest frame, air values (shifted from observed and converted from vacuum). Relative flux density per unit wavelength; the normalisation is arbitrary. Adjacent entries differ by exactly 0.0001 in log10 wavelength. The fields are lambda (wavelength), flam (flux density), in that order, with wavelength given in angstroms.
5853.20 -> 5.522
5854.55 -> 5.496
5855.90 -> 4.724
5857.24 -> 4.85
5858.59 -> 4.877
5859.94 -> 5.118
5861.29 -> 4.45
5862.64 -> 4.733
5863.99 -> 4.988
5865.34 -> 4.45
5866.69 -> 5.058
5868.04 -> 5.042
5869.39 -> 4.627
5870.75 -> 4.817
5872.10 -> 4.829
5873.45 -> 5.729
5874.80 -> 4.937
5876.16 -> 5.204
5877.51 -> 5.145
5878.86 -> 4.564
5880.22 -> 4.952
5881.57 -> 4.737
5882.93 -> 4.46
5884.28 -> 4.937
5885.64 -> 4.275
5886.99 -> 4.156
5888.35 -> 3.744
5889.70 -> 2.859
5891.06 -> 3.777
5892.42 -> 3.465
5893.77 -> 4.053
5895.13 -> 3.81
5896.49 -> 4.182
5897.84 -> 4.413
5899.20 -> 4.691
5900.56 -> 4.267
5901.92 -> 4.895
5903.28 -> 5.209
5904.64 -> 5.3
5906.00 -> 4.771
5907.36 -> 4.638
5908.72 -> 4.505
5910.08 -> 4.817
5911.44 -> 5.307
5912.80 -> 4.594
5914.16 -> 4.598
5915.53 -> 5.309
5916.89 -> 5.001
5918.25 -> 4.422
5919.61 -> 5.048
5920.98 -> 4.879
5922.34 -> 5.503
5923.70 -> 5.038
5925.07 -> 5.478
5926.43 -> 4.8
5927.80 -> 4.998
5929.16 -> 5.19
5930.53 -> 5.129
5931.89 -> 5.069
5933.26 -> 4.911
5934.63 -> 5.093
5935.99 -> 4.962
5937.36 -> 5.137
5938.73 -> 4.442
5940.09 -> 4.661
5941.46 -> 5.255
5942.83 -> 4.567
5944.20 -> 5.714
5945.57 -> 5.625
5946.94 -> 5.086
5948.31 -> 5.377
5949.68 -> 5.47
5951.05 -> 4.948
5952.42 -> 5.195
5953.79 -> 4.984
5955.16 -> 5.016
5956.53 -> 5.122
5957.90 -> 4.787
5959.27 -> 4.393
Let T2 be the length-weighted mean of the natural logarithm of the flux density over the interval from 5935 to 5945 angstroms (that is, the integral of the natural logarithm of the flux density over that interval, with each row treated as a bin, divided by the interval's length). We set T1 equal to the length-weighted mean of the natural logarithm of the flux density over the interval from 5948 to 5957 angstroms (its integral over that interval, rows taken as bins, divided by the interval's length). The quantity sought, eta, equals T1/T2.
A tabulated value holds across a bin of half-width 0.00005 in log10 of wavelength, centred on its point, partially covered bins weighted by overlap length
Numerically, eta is 1.024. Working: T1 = 1.64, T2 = 1.60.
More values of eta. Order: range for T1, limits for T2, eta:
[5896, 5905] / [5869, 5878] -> 0.955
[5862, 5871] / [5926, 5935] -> 0.973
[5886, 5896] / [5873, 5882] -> 0.811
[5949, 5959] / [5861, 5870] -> 1.035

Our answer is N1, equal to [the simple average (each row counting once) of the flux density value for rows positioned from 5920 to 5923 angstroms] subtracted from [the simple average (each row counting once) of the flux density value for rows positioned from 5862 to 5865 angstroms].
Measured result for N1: -0.3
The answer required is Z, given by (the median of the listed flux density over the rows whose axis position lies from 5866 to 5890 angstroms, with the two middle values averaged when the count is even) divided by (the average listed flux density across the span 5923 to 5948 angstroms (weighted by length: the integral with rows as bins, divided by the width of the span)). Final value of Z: 0.95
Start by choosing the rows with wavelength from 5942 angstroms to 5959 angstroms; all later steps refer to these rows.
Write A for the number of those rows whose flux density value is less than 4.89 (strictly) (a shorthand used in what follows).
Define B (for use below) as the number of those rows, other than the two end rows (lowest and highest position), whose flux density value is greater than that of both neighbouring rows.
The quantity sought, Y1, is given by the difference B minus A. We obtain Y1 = 2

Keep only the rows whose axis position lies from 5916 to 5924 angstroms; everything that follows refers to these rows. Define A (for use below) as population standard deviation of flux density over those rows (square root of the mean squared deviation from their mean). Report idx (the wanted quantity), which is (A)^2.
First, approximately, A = 0.32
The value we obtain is 0.101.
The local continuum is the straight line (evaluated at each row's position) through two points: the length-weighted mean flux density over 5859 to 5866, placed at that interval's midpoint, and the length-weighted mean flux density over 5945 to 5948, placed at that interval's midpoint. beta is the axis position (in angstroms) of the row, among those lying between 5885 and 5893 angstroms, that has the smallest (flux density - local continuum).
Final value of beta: 5889.70 angstroms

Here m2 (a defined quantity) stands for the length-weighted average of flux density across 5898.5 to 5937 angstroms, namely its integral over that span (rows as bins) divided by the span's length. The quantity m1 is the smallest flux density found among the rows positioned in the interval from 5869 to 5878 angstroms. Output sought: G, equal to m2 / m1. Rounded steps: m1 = 4.627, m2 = 4.94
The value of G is 1.07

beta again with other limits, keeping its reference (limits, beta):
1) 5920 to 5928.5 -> 5926.43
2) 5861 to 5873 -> 5865.34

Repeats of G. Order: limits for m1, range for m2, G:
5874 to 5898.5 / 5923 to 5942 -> 1.75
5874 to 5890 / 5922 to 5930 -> 1.80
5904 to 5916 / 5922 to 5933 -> 1.14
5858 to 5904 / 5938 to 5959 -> 1.77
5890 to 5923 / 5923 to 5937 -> 1.46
